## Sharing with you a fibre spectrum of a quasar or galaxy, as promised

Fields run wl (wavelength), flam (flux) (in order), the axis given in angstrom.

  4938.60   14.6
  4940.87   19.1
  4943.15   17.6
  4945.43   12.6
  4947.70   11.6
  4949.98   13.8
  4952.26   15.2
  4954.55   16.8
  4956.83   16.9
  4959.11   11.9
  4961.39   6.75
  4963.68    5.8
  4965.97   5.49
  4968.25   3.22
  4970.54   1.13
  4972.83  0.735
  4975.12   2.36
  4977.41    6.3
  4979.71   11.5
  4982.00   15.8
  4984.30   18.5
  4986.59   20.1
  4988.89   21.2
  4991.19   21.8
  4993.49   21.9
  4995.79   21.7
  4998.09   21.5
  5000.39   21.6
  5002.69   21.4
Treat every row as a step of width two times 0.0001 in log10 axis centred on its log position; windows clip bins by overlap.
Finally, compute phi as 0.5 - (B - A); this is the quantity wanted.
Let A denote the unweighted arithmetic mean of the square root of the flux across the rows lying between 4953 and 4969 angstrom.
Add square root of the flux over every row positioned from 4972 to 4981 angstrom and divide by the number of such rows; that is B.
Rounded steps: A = 3.0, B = 2.1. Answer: 1.4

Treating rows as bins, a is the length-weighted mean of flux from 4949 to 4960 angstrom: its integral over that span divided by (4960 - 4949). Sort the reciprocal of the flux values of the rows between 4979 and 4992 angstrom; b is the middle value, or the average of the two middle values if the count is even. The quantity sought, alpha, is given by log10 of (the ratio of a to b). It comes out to 2.5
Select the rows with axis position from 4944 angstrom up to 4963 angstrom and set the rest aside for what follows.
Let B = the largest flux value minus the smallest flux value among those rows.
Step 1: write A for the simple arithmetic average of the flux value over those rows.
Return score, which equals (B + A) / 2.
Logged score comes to 11.7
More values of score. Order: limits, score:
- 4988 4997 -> 11.2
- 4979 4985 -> 11.1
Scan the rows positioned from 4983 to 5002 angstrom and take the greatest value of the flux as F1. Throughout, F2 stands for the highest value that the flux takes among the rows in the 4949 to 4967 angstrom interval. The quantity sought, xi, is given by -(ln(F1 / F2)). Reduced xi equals -0.26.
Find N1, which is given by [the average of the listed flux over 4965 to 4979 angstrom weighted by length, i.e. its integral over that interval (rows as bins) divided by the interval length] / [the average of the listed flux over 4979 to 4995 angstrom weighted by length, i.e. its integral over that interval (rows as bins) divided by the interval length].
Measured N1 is 0.2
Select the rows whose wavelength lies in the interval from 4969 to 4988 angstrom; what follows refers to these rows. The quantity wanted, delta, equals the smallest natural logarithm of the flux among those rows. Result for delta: -0.3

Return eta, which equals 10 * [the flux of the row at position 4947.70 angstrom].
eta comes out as 116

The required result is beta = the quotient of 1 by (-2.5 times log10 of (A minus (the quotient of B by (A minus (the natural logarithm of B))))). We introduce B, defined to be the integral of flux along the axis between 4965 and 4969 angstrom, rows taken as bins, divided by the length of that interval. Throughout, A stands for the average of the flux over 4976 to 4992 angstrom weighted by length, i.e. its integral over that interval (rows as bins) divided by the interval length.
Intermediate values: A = 16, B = 4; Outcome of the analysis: -0.33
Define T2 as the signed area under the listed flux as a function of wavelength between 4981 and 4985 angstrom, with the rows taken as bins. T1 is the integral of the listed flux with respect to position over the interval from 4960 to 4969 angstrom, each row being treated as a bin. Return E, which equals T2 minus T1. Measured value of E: 18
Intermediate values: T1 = 50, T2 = 68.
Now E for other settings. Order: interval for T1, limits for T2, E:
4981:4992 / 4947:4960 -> -25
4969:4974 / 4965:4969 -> 12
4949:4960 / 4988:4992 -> -79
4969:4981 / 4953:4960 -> 53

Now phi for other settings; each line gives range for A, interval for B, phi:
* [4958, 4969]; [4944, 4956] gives -0.7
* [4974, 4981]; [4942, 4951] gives -0.7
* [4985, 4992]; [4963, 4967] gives 2.7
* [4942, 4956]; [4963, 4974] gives 2.6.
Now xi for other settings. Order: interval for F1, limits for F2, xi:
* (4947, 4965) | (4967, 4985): 0.09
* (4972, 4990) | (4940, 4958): -0.10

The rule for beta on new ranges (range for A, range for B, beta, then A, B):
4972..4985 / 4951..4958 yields -0.49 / 9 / 16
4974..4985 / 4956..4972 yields -0.40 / 11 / 7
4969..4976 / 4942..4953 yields -0.35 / 1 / 14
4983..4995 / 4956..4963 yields -0.31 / 21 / 11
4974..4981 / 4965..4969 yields -0.51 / 7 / 4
